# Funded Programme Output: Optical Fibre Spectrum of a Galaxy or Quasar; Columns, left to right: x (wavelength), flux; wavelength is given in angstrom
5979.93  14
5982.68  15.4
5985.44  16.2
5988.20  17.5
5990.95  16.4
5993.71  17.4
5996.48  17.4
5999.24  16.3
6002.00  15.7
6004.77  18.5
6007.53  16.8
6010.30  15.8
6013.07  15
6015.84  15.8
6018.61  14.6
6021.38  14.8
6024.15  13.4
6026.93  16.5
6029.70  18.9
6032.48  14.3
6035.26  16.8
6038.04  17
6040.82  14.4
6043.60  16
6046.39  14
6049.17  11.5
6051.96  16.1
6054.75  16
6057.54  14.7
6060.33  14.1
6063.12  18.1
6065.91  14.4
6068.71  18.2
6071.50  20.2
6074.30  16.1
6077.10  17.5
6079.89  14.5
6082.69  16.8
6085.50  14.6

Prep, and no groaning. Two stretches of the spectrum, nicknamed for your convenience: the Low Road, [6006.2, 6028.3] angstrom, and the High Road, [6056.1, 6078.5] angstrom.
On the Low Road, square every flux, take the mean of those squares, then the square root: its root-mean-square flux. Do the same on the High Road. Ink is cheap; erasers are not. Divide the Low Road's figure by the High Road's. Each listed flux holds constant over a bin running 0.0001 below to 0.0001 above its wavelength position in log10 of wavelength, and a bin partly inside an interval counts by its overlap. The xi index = 0.92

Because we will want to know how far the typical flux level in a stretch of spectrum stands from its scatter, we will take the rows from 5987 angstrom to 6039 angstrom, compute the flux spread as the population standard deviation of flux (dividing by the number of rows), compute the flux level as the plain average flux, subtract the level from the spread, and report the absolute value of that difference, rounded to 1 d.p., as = 14.9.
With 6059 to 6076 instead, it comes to 14.7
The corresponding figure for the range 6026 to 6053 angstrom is 13.6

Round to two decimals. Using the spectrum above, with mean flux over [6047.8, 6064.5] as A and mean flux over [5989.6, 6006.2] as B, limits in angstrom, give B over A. 1.12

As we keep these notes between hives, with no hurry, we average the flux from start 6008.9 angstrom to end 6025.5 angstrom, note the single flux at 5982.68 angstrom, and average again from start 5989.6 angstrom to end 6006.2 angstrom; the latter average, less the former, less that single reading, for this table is -13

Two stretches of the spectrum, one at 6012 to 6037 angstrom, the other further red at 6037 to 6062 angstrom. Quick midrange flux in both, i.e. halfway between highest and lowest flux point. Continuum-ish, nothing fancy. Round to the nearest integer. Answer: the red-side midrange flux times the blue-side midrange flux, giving 230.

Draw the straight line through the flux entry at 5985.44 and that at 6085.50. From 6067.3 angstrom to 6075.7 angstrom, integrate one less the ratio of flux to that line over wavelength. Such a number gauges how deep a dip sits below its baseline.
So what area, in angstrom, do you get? -1.9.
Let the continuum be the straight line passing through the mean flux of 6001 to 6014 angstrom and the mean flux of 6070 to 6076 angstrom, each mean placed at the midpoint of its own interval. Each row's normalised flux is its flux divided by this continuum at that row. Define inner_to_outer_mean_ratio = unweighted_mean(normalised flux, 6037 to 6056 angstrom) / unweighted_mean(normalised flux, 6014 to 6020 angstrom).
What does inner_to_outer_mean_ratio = 0.94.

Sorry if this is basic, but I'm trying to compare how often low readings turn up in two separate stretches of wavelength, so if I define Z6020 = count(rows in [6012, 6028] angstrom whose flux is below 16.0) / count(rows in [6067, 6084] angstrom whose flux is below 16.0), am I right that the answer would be 5.0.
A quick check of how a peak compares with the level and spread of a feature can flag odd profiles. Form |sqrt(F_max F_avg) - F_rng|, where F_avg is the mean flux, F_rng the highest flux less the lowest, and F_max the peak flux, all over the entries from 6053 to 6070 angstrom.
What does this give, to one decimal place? 12.9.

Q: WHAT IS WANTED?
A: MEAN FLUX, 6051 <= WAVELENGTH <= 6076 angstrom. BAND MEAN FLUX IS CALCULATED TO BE 16.4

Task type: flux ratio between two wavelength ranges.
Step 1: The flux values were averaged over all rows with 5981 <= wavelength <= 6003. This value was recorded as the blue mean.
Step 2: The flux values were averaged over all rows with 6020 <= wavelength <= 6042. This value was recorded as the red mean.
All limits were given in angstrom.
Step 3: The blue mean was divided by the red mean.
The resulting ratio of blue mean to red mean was 1.05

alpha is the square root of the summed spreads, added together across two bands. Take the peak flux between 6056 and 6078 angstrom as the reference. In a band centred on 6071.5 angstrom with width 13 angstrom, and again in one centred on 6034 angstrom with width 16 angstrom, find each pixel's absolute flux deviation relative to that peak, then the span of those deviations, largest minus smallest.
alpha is 3.2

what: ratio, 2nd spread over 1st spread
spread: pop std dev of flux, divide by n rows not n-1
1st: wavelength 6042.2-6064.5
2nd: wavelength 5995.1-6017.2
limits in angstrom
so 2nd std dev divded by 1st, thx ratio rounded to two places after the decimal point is 0.57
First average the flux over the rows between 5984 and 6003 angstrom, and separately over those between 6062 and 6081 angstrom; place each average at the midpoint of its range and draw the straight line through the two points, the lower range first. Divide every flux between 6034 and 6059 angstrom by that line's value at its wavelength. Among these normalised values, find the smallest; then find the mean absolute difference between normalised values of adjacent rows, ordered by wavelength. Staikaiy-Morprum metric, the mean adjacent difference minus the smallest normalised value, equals -0.57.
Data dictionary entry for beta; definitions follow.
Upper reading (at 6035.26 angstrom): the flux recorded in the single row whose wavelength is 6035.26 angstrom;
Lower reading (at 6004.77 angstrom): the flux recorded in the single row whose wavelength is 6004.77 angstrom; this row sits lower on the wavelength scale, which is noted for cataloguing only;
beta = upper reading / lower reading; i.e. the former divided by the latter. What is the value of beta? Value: 0.91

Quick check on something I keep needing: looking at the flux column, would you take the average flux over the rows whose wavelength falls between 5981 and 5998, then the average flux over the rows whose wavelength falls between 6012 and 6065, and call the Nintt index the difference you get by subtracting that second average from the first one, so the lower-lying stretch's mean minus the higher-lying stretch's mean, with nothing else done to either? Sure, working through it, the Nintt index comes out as 1.3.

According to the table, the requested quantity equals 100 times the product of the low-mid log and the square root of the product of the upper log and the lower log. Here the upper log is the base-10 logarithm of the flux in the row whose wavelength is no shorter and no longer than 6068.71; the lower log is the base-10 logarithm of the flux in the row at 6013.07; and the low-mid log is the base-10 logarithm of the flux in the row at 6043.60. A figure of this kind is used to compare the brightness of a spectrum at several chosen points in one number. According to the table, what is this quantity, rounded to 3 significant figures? 147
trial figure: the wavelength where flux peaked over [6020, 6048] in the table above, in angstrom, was 6029.70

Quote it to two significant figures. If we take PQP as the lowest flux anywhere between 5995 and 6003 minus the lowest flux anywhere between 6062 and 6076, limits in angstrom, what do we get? 1.3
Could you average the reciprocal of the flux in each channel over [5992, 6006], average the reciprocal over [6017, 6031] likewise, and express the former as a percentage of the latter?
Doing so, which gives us 91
